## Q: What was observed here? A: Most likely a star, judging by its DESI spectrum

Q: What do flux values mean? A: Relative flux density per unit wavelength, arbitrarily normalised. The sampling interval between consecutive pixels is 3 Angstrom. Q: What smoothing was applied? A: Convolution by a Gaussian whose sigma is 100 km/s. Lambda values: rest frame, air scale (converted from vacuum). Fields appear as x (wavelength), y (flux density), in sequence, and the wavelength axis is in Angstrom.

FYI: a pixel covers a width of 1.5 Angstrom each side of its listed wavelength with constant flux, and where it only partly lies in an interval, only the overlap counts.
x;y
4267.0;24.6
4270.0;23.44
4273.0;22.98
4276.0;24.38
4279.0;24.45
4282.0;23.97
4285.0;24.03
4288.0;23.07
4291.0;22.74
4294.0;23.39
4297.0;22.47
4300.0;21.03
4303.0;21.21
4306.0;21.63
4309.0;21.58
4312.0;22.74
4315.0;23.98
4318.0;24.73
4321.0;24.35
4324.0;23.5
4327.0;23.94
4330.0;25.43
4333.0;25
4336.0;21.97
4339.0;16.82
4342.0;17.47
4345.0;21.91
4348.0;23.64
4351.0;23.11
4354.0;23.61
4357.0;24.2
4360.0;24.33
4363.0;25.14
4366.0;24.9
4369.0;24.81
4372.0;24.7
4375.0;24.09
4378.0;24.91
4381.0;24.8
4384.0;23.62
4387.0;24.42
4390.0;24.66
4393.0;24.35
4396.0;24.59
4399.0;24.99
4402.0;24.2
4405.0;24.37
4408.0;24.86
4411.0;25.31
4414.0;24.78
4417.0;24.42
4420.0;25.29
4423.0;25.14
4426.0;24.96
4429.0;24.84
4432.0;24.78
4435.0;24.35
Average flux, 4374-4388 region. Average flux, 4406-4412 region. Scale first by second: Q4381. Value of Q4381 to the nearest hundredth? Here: 0.97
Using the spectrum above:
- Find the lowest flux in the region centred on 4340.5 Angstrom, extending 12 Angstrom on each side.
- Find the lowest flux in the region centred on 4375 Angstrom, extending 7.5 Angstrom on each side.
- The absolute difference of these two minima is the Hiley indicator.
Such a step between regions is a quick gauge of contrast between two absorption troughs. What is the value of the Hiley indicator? 7.3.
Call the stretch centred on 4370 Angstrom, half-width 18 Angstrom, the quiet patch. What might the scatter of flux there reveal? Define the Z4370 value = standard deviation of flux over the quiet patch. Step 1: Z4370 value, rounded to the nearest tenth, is 0.5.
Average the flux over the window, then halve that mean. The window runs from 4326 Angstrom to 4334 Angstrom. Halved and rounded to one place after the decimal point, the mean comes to 12.4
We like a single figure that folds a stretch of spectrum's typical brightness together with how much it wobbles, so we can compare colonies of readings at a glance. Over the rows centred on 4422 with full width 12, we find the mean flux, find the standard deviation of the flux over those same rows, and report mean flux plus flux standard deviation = 25.3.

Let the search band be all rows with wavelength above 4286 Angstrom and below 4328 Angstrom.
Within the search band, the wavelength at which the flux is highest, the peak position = 4318.0 Angstrom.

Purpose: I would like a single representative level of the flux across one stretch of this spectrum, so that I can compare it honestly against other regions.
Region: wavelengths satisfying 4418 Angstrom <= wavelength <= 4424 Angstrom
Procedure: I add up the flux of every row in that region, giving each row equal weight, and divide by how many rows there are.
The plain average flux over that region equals 25.2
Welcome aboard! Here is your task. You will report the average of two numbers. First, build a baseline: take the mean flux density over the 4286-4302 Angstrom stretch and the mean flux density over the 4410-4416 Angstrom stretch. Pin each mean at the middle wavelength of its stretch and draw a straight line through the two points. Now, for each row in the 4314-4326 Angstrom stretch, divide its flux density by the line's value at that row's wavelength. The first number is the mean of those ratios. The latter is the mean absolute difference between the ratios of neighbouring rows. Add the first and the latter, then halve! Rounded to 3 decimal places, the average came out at 0.538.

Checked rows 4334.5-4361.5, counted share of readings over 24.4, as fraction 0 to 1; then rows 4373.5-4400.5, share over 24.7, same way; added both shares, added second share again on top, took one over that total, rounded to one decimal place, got 1.5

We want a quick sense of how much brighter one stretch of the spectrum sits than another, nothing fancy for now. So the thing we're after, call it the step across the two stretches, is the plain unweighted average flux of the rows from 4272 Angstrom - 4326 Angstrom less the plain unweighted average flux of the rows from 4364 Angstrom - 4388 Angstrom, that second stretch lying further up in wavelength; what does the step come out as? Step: -1.4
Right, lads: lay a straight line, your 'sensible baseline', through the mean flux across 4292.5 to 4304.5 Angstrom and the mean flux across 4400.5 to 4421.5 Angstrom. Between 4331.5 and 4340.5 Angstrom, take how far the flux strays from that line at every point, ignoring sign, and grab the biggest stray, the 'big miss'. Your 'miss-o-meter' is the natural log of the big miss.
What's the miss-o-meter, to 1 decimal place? 1.8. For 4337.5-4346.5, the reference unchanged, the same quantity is 1.8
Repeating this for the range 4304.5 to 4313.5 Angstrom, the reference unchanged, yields -0.4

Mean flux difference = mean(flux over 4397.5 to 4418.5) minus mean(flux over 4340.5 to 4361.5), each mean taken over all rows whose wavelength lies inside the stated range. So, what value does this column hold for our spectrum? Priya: 2.1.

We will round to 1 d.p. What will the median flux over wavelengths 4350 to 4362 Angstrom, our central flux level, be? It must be 23.9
